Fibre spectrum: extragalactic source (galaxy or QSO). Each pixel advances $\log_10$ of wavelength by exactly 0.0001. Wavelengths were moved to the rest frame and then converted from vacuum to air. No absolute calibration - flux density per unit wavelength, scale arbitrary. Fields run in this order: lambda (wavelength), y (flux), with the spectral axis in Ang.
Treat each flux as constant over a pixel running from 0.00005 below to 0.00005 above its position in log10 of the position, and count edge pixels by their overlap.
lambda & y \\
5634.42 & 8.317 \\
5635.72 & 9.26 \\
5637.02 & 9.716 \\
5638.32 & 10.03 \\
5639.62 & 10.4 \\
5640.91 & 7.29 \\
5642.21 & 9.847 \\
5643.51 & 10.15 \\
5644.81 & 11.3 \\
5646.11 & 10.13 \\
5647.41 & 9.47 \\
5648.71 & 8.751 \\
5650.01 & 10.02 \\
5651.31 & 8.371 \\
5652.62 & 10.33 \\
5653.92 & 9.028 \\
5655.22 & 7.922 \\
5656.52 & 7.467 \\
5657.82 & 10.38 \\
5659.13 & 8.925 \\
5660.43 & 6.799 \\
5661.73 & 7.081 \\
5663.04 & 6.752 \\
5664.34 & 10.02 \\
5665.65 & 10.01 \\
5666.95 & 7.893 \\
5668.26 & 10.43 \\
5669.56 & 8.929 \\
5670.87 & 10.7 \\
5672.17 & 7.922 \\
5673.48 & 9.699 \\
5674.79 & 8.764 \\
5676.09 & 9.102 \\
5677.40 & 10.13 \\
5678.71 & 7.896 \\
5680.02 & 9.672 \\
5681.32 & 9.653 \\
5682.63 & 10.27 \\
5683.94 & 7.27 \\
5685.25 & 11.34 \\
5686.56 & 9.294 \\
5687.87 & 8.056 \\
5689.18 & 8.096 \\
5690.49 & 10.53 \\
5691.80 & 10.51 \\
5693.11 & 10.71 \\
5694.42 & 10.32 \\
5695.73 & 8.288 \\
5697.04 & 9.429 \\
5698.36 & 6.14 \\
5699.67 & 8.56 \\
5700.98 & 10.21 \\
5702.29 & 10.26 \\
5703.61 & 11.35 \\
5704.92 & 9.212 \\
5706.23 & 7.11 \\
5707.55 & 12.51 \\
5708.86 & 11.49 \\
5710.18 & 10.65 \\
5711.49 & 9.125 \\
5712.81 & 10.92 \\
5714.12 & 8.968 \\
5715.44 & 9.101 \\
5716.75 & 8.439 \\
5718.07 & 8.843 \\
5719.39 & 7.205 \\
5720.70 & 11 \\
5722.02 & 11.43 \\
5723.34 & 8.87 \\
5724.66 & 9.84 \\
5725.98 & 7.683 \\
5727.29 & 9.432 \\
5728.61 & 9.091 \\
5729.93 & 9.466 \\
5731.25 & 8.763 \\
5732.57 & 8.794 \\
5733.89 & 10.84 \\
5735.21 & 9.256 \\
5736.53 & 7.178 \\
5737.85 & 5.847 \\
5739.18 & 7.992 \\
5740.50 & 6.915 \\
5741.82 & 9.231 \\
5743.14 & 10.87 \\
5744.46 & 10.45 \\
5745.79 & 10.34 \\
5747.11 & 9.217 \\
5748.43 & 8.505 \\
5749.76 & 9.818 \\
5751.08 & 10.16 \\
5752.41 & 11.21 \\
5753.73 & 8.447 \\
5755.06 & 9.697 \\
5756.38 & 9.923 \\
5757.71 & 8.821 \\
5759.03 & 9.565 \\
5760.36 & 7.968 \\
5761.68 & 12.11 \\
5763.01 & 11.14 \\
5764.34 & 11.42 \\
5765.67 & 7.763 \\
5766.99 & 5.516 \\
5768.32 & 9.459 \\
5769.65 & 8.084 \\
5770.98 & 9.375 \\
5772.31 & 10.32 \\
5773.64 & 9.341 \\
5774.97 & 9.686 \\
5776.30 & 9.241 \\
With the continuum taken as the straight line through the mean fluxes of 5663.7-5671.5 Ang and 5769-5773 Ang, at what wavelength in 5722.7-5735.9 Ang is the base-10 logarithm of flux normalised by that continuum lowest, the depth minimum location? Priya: 5725.98 Ang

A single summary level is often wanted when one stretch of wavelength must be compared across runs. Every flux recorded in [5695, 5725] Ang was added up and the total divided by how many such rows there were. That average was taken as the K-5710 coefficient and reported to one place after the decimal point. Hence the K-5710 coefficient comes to 9.5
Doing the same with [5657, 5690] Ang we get 9.0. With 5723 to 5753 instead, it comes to 9.1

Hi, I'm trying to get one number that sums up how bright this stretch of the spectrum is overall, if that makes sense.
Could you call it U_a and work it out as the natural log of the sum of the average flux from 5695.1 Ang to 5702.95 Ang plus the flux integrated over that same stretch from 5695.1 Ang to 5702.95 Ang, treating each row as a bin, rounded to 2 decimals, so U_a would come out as 4.36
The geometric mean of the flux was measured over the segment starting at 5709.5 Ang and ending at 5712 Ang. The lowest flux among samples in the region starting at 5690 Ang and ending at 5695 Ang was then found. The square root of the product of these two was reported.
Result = 10.1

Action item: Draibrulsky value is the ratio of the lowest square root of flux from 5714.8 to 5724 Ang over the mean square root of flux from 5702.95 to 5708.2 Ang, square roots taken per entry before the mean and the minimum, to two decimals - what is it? 0.85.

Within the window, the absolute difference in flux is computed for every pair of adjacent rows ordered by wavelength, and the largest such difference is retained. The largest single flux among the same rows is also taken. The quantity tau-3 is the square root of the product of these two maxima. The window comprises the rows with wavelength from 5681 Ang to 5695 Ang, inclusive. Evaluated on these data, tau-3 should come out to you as 6.8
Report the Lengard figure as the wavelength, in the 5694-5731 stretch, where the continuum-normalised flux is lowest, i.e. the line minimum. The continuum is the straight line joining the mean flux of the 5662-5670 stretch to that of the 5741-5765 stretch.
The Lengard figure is 5698.36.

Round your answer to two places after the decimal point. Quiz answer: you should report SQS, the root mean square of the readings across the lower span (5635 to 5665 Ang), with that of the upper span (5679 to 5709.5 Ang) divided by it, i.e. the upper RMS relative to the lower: 1.05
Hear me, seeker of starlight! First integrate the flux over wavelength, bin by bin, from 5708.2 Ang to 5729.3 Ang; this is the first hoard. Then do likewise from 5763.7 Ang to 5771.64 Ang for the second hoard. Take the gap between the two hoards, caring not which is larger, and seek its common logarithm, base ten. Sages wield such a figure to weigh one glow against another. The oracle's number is 2.12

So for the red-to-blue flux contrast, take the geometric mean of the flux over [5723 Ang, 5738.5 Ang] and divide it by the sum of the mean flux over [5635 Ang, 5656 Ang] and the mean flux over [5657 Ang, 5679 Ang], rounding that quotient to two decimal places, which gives 0.47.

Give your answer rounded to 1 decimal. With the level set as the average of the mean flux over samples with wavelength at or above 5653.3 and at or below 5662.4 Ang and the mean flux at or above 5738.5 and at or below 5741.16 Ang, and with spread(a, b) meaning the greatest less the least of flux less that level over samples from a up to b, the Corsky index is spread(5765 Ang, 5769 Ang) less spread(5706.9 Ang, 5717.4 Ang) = -0.1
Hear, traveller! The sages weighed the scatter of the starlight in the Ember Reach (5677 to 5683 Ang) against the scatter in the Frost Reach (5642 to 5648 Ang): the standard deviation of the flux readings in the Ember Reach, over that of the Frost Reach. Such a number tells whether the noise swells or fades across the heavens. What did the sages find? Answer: 1.39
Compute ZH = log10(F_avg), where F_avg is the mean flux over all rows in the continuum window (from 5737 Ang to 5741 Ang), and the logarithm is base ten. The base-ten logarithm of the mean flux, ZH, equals 0.84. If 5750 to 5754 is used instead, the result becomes 1.00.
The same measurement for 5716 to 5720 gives 0.91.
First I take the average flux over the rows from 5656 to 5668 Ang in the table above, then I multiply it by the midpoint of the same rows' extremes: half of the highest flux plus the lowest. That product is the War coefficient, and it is 72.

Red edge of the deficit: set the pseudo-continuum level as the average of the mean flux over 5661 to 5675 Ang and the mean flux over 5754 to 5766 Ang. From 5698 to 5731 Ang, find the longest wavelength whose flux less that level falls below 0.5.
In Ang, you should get 5729.93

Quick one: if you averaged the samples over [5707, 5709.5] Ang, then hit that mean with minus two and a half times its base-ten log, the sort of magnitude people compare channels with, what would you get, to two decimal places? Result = -2.70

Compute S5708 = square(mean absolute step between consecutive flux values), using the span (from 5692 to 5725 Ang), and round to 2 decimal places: 2.70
